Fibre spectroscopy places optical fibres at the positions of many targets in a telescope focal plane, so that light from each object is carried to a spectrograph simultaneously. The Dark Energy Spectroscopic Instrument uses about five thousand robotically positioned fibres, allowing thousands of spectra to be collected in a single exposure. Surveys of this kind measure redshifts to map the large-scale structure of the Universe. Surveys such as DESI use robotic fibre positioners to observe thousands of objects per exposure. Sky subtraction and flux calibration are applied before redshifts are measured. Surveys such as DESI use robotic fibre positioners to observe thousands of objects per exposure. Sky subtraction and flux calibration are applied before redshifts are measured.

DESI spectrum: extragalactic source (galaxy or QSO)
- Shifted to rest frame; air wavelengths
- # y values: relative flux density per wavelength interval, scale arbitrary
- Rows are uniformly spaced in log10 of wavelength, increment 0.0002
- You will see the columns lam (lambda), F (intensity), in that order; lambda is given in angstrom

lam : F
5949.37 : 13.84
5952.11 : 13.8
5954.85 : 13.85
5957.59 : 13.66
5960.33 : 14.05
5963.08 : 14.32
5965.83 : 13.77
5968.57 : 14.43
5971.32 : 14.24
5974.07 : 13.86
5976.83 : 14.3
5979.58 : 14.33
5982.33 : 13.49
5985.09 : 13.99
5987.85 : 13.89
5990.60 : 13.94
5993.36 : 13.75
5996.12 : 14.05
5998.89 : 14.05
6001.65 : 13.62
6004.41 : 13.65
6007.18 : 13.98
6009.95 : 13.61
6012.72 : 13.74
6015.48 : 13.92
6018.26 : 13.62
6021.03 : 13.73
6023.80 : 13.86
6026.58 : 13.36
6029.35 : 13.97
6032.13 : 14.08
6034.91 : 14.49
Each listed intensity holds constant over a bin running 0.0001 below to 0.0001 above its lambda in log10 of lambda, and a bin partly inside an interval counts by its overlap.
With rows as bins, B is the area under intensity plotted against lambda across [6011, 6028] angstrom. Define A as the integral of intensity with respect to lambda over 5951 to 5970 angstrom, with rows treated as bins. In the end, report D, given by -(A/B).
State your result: -1.1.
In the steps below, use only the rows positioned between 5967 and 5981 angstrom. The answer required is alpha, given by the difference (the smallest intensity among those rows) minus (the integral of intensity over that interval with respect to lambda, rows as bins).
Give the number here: -185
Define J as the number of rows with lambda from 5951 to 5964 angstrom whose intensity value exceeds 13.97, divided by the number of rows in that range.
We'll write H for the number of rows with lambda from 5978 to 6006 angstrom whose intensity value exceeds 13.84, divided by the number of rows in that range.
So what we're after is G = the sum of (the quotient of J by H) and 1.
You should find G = 1.7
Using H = 0.60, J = 0.4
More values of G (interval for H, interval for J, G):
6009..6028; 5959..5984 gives 3.3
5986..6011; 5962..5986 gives 2.2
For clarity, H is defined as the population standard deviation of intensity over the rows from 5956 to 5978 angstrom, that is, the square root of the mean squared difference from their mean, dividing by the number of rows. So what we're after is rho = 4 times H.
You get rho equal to 1.07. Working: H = 0.27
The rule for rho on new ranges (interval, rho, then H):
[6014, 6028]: 0.79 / 0.20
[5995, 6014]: 0.76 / 0.19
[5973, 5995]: 1.03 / 0.26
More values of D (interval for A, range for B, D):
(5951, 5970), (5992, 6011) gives -1.0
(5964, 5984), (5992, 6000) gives -2.5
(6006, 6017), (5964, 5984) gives -0.5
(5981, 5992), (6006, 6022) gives -0.7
